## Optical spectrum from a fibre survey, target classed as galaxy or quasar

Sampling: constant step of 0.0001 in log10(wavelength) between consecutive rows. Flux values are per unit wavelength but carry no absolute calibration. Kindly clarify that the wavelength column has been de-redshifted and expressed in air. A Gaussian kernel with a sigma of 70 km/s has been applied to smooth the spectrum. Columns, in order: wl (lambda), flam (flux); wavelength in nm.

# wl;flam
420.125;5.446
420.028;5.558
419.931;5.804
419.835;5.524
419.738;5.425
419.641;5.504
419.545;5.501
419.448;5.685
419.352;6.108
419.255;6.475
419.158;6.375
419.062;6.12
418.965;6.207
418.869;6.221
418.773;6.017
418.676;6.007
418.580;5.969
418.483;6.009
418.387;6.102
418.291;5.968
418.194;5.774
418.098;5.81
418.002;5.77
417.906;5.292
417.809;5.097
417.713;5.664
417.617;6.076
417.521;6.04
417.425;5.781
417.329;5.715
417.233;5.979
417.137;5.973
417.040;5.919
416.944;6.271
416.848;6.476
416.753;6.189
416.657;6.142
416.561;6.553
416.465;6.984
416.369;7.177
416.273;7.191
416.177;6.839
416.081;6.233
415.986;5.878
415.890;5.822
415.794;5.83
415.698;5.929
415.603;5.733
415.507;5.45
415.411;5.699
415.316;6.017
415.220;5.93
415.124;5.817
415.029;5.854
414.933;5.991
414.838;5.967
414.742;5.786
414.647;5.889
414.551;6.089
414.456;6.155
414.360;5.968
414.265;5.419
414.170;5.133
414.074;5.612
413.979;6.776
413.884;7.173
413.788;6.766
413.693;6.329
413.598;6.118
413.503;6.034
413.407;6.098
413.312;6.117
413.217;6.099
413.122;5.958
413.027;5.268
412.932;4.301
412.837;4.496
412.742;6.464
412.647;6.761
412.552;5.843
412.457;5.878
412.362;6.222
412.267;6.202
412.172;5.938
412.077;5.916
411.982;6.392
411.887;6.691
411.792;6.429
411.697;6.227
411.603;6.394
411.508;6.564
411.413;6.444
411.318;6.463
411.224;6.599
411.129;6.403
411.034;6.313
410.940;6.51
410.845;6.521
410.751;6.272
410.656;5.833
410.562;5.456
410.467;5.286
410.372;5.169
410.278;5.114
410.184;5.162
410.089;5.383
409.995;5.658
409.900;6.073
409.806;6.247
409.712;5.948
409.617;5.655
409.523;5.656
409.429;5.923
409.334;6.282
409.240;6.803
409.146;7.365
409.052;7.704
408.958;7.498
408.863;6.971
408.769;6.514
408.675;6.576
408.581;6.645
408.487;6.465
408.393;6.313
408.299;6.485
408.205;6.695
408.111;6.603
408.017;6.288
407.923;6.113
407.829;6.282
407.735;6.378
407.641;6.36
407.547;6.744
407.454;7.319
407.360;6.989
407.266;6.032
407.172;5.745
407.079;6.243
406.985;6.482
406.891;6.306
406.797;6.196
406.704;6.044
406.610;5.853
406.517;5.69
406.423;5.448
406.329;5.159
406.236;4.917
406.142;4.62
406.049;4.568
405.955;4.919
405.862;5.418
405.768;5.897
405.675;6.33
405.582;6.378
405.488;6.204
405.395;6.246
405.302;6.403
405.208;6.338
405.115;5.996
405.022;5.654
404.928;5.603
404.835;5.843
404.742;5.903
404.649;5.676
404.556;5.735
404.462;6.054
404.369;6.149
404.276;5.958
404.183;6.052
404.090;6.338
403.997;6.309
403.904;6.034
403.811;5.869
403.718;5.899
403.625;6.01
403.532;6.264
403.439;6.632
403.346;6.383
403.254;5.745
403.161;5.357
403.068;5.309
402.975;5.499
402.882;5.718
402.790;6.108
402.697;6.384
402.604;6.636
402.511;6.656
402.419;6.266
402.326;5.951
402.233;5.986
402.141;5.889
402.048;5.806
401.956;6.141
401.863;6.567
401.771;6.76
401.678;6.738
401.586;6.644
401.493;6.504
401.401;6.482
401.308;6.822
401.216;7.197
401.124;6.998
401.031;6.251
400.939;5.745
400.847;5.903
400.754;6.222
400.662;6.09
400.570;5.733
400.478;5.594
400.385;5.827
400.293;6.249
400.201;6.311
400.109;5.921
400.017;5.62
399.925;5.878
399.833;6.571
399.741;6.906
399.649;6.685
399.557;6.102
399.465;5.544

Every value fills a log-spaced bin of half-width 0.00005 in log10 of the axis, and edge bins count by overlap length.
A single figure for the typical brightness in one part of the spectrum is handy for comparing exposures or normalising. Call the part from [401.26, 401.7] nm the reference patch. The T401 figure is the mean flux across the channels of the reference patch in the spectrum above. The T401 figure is 6.64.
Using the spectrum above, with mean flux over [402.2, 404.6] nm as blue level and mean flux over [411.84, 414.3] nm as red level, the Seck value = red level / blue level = 0.99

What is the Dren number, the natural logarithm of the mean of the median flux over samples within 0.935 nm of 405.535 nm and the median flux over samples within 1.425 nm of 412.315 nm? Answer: 1.79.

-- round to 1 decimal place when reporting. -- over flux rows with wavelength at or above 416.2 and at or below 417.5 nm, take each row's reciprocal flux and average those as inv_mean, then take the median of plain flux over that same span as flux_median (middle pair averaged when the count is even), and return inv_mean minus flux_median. -6.0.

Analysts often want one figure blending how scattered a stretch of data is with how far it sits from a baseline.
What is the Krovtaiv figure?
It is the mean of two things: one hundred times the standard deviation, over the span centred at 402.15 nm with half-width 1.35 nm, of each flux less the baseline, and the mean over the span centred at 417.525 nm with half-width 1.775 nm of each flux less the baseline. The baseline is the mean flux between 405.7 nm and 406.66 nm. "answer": 25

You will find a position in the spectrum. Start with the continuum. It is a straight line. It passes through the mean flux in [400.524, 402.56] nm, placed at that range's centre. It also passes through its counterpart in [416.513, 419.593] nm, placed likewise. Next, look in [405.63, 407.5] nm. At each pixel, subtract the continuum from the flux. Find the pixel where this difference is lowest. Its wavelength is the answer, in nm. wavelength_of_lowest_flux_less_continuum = 406.049 nm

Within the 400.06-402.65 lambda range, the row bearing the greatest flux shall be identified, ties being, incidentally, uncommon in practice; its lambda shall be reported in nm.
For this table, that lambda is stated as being 401.216 nm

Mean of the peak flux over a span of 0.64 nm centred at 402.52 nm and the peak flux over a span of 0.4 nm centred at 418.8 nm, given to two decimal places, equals 6.44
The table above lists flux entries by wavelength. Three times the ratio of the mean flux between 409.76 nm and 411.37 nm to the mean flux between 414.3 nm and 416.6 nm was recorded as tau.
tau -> 2.90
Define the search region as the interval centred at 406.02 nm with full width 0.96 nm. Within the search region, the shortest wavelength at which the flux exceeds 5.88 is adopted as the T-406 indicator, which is 405.582 nm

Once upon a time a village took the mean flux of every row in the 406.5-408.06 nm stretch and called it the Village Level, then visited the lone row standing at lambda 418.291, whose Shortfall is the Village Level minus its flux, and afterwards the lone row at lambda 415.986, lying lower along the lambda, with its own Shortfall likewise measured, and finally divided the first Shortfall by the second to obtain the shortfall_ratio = 0.8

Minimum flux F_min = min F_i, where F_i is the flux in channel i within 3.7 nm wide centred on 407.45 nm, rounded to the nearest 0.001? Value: 4.568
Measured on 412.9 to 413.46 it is 4.301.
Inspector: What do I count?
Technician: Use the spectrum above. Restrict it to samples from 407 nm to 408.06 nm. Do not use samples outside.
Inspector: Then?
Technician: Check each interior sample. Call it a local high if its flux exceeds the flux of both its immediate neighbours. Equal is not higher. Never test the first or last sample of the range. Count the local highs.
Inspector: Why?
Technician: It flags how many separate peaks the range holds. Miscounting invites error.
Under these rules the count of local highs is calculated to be 2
